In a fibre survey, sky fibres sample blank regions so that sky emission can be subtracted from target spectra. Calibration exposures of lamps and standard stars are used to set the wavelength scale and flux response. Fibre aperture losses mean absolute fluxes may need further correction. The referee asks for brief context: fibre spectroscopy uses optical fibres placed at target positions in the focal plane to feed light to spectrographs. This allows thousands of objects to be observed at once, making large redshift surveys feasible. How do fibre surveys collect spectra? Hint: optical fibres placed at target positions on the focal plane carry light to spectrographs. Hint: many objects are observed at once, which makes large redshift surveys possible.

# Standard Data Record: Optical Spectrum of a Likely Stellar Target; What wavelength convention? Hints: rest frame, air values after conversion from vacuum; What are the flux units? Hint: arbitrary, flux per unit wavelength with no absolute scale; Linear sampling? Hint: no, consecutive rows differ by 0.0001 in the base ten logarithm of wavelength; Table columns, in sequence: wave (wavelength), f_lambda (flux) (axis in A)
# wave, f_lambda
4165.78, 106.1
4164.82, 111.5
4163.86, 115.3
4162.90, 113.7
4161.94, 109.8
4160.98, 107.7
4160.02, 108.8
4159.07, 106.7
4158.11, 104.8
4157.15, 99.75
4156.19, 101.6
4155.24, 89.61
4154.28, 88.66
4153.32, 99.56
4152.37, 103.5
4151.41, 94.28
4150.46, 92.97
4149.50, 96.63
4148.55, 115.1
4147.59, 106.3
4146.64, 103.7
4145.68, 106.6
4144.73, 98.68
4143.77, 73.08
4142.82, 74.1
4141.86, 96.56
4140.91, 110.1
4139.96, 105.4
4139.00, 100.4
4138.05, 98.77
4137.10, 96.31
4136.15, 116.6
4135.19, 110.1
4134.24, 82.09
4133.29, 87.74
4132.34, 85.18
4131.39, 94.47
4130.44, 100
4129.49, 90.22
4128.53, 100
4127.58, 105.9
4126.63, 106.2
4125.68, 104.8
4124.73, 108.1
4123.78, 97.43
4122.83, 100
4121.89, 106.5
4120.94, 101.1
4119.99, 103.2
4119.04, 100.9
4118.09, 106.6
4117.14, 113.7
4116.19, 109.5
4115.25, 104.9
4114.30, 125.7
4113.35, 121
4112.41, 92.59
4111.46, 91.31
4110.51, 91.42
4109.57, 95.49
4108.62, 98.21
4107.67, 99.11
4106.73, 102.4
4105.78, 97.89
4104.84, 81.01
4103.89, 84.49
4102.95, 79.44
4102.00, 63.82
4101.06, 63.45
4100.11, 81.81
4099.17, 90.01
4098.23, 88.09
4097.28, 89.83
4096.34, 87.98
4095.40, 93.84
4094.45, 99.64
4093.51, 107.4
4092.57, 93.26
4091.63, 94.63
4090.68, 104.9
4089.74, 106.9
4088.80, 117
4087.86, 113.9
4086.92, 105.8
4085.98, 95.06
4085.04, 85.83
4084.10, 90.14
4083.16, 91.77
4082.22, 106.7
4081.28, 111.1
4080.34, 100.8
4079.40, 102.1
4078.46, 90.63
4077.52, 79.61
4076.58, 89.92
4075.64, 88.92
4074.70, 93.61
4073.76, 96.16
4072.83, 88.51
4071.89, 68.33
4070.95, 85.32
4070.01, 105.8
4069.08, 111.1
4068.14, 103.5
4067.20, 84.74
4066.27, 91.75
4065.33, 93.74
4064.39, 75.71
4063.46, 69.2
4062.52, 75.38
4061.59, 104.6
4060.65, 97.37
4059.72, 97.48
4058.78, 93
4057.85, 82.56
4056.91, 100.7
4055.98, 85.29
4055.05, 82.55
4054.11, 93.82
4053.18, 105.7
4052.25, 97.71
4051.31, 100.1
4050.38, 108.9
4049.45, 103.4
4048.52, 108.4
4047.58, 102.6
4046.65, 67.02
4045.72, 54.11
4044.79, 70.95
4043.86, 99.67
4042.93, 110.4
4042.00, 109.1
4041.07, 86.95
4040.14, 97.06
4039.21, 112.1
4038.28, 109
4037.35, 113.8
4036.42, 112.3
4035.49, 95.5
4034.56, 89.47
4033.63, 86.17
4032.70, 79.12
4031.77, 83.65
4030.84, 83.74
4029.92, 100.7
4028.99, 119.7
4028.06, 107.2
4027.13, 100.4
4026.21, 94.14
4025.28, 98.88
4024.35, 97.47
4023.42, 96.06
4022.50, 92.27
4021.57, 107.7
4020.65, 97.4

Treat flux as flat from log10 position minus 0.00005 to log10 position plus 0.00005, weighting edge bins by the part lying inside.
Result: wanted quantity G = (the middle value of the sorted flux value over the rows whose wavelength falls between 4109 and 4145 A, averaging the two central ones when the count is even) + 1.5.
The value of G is 102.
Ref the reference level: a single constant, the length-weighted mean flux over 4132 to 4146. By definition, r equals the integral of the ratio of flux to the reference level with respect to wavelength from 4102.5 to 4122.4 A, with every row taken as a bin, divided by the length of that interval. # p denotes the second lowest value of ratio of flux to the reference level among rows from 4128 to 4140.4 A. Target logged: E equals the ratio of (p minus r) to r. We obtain -0.15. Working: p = 0.89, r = 1.04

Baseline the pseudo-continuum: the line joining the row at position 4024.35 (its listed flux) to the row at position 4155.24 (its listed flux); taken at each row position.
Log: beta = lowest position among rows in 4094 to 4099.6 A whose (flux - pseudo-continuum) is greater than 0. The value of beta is 4094.45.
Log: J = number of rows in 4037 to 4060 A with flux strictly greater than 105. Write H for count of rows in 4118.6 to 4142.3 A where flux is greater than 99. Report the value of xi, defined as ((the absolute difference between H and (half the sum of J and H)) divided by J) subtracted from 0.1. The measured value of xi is -0.4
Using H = 16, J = 8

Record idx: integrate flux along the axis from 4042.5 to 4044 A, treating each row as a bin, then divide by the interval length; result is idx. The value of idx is 106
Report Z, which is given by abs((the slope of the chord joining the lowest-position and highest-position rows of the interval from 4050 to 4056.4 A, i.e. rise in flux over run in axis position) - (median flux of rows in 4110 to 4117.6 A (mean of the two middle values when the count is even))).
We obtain 111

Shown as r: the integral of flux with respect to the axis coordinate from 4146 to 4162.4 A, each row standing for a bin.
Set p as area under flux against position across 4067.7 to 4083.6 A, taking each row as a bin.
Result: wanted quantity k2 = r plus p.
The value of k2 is 3178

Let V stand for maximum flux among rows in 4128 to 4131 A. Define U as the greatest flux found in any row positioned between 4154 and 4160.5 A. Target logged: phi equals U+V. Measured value 209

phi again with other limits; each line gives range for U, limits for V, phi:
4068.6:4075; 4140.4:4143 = 221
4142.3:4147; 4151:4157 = 210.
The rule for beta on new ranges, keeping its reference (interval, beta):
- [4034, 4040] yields 4036.42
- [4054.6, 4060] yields 4056.91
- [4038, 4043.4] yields 4038.28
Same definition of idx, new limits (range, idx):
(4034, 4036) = 93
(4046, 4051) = 97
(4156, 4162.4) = 106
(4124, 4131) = 102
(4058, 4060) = 93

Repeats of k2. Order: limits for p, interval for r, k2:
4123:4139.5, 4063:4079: 3063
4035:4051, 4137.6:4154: 3179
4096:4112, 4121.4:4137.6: 3011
